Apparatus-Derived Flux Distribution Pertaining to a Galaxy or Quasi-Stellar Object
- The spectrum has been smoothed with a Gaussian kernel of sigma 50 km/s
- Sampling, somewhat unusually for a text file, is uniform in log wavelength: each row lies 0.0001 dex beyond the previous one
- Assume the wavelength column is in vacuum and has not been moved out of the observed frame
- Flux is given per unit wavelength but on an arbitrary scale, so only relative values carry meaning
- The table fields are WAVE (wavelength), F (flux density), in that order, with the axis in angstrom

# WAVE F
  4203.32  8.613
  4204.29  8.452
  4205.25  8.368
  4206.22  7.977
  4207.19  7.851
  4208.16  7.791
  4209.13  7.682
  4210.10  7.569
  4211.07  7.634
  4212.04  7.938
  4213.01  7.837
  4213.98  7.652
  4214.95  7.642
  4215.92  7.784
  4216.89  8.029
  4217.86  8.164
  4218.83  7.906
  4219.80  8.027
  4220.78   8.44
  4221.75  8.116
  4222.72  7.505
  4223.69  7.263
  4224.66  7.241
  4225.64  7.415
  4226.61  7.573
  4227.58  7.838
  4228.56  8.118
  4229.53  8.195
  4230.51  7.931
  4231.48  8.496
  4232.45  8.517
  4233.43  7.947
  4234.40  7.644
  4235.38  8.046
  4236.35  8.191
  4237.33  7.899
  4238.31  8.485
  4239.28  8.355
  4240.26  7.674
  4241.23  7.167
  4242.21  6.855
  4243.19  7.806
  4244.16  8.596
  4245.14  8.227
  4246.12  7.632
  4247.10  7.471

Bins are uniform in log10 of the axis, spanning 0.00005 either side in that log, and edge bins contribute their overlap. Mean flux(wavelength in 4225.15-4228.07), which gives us 7.6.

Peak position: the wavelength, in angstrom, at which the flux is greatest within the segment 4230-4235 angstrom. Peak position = 4232.45 angstrom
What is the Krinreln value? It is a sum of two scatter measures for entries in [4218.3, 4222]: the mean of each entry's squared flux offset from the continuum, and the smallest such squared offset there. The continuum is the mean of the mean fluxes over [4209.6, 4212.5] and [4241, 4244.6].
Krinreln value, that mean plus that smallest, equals 0.31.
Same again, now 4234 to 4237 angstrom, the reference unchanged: 0.14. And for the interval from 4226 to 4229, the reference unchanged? 0.09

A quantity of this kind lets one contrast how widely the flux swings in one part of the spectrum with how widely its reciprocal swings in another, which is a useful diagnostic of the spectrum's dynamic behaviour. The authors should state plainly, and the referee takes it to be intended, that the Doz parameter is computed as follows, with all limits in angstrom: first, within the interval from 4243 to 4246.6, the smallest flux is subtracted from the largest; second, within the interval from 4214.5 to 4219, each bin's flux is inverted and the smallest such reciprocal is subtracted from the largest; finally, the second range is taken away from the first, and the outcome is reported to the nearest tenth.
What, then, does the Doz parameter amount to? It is 1.0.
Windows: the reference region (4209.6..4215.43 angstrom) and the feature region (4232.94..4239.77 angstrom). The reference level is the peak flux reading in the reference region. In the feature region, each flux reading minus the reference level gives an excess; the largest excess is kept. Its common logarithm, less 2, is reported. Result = -2.26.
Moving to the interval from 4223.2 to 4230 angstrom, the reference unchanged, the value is -2.59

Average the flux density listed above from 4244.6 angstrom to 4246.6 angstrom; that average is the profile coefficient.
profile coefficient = 7.9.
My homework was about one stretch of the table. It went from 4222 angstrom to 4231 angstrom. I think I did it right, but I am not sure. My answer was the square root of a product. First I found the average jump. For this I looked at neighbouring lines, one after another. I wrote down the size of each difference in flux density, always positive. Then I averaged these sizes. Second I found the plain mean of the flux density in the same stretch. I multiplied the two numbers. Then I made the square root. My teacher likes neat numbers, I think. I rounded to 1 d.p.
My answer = 1.2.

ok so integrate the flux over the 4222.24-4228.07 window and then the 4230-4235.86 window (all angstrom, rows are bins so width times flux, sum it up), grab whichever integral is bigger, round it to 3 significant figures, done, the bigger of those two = 47.4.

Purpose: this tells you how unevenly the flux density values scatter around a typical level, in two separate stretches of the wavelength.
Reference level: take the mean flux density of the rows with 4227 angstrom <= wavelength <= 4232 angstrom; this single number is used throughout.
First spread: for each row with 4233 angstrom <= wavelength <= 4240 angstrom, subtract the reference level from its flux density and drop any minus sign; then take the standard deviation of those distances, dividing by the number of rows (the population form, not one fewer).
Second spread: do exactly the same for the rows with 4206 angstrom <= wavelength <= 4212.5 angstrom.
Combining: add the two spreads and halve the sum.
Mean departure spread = 0.140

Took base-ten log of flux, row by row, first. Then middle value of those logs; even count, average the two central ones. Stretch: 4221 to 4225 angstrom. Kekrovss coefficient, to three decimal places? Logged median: 0.868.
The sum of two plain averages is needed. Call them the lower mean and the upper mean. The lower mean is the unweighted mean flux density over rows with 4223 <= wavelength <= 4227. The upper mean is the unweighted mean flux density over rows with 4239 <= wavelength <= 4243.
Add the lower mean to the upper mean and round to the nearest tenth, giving 14.9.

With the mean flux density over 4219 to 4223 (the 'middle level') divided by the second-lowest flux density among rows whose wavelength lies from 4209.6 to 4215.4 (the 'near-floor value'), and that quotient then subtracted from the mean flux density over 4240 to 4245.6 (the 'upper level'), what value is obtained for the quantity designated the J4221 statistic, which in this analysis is 6.67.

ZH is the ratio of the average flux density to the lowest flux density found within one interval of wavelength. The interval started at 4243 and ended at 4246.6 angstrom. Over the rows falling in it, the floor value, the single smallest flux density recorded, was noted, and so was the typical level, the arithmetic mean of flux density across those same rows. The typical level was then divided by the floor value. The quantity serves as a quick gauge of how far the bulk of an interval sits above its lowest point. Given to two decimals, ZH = 1.06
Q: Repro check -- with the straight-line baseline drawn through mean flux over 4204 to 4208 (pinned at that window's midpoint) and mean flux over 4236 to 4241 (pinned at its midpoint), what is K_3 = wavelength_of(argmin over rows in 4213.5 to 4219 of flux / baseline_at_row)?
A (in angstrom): 4214.95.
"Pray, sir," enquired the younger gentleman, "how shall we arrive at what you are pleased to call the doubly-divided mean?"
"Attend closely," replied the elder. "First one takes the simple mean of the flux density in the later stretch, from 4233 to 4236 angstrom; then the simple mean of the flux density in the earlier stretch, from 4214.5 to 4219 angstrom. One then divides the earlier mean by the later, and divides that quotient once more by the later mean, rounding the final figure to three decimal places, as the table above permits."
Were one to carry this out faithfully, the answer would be 0.127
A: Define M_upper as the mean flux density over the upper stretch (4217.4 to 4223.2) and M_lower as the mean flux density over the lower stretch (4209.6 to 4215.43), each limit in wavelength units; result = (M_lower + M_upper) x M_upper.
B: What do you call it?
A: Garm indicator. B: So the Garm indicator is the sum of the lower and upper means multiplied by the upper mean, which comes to 126.3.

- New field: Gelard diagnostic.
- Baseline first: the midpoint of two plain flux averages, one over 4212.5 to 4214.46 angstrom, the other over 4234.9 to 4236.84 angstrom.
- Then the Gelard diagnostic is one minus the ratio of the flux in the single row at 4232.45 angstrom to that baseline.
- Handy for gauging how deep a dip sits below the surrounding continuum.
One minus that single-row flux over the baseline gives -0.07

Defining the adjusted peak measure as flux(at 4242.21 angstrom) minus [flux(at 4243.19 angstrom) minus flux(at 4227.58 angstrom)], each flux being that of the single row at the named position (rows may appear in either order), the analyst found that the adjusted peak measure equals 6.9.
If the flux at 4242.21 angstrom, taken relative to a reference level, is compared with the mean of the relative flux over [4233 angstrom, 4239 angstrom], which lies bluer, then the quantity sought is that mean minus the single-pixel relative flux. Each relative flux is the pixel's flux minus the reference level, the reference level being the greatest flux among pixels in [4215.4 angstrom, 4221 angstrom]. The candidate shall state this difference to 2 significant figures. 1.2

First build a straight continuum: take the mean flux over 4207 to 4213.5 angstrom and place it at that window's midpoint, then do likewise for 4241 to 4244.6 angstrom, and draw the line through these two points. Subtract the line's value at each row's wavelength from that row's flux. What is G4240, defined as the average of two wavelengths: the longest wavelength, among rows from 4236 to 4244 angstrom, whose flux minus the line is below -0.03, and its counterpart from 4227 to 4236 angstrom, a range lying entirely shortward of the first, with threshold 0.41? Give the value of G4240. 4238.8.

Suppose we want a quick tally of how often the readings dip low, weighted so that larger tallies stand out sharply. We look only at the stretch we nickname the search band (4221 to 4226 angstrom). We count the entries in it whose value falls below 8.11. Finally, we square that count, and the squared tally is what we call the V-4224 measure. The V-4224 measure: 16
